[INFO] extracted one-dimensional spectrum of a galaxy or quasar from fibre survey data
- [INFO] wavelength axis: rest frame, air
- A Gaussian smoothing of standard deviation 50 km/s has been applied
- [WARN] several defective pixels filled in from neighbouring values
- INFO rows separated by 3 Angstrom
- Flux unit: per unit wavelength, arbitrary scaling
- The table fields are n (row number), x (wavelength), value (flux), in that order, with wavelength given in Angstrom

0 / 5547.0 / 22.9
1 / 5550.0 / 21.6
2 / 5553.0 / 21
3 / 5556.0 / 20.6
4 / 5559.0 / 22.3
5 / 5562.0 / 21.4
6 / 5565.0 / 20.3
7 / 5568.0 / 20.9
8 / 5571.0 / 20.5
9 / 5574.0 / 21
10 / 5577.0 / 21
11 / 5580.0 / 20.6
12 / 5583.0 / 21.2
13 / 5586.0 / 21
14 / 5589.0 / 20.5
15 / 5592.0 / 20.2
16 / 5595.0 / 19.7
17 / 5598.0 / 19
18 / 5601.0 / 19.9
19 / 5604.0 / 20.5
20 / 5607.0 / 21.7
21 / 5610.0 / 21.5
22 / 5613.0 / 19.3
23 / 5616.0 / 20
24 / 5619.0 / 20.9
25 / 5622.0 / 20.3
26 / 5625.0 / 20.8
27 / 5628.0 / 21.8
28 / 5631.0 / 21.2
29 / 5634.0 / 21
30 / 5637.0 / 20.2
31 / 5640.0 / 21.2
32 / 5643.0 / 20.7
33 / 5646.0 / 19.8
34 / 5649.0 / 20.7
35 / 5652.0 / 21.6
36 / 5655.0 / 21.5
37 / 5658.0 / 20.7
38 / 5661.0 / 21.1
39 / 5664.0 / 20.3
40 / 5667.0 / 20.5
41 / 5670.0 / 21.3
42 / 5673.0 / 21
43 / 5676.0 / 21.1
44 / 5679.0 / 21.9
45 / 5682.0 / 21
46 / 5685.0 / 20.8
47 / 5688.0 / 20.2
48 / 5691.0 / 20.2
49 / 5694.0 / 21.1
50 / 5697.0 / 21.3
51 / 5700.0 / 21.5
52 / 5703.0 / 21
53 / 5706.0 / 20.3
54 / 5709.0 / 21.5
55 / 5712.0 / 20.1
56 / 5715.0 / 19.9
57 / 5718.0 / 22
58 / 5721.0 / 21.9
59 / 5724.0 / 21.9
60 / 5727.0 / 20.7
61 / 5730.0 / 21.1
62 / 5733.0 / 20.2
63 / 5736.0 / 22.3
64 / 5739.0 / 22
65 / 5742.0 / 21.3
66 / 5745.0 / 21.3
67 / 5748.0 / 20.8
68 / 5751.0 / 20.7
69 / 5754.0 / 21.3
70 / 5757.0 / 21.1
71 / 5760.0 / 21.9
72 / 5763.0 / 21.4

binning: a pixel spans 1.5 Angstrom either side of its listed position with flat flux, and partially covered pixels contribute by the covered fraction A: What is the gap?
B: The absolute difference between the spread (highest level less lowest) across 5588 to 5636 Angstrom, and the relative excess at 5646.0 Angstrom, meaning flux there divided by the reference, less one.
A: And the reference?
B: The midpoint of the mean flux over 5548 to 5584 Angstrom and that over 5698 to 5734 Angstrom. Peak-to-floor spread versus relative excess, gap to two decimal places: 2.86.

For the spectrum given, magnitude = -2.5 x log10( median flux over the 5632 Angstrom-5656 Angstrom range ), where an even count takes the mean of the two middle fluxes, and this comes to -3.298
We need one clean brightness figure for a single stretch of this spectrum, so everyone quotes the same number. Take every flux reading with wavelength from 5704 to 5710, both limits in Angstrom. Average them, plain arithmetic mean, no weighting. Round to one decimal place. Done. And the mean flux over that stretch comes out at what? 20.9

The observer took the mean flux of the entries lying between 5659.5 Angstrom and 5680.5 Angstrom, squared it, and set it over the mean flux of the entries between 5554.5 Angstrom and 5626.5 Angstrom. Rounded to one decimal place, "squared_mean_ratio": 21.4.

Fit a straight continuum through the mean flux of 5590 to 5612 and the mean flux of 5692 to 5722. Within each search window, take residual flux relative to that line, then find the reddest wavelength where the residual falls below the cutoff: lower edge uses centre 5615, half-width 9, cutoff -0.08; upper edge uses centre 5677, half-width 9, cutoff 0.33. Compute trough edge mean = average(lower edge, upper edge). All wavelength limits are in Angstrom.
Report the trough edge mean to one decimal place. 5653.5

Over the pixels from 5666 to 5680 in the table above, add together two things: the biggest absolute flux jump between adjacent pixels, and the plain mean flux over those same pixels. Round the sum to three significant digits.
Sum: 22.0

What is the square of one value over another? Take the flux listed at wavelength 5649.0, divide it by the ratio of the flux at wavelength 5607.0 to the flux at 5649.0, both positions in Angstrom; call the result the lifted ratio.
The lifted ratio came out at 20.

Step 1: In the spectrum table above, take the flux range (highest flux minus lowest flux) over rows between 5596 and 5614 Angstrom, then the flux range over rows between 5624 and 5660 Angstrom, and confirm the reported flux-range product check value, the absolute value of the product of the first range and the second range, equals 5.40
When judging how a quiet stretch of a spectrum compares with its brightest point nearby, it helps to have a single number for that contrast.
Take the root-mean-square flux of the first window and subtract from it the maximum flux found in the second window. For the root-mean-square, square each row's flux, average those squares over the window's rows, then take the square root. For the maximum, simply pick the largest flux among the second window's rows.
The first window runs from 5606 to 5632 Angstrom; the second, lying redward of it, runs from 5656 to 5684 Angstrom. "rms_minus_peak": -1.05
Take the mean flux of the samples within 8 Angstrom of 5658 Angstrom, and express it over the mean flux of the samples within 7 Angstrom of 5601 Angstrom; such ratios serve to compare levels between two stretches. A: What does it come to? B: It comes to 1.04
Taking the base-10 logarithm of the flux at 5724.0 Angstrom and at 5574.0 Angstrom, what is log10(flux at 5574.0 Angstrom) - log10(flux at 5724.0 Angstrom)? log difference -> -0.018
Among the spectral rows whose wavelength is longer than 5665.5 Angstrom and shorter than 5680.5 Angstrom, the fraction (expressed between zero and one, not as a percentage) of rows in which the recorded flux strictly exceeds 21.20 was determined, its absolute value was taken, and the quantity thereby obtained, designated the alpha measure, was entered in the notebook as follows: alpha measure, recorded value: 0.40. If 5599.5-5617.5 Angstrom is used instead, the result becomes 0.33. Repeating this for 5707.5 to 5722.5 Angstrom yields 0.60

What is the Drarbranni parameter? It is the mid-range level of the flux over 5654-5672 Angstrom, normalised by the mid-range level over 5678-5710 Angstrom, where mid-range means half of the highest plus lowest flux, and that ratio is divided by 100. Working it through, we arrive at 0.0099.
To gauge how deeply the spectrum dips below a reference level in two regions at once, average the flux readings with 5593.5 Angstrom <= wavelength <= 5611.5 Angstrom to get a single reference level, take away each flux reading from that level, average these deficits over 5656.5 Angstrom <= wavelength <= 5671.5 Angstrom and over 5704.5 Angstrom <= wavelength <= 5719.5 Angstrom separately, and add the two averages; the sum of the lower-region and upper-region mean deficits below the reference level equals -0.8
